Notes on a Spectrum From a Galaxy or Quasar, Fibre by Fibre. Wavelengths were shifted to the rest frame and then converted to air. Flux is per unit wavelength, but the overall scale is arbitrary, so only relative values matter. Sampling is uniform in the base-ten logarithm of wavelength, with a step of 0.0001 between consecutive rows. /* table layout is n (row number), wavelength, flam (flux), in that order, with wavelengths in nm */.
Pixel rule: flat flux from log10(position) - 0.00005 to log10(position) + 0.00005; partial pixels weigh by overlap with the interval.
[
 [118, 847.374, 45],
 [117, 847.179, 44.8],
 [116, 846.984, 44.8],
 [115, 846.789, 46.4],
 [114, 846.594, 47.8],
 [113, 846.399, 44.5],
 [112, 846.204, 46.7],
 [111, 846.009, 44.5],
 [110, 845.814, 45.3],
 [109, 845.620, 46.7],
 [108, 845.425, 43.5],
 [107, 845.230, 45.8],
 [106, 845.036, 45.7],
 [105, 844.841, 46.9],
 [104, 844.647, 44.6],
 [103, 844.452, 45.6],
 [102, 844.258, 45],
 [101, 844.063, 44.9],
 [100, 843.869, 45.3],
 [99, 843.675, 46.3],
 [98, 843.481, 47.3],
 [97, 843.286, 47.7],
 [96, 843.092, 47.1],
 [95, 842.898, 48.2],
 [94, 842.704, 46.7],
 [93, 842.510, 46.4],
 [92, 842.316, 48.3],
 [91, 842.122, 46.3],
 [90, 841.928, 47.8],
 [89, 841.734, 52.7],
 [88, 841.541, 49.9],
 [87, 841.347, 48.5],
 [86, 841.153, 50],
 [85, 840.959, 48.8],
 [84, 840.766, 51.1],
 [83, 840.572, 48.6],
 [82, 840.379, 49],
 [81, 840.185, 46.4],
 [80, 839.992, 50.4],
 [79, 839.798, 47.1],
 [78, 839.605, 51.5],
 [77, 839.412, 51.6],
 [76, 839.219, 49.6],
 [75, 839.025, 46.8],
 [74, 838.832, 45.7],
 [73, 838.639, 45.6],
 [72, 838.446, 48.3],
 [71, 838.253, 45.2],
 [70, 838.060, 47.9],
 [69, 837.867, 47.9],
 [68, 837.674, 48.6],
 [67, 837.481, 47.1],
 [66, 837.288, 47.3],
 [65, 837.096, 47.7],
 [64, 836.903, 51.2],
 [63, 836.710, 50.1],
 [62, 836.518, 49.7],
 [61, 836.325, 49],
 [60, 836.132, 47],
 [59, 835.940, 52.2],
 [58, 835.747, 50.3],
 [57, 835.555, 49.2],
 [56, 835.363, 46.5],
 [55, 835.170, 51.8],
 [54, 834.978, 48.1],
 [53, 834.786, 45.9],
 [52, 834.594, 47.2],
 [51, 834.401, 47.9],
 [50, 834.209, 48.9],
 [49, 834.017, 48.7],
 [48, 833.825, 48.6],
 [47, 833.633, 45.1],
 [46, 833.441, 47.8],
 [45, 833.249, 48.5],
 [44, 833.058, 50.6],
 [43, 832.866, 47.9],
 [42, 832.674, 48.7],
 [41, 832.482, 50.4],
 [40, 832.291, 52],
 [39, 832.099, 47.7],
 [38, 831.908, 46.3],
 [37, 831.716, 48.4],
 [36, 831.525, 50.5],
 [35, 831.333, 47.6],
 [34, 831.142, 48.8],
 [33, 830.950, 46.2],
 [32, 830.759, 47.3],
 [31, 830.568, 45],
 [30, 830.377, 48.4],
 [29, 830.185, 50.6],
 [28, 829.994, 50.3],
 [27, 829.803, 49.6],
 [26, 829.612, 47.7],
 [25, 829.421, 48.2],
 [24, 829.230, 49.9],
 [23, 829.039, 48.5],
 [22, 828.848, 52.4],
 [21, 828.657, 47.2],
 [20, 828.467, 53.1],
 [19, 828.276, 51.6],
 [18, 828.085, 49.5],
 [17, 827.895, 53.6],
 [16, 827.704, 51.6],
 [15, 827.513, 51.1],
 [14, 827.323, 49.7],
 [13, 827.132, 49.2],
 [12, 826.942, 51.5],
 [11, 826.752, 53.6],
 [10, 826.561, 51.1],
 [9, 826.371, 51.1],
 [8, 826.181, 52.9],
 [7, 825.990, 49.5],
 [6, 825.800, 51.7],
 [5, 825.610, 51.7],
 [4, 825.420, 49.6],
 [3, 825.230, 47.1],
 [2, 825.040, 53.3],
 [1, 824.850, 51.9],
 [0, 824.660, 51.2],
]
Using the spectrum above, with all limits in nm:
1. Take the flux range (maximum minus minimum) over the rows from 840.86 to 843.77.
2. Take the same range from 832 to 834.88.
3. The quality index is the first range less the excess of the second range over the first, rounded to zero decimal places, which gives 6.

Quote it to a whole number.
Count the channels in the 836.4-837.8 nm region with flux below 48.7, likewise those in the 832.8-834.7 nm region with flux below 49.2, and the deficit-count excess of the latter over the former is 5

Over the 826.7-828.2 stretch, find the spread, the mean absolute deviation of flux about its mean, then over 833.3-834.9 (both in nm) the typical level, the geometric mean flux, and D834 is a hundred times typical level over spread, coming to 3518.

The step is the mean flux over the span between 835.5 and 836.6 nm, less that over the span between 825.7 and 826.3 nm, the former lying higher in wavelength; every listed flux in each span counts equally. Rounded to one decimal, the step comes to -1.8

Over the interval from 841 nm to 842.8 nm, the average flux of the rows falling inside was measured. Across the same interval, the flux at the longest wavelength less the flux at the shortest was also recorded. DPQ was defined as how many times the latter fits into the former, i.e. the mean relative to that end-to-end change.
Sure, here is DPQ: -15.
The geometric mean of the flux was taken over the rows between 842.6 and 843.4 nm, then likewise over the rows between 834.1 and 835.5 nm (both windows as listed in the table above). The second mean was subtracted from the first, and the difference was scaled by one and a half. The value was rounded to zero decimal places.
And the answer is -1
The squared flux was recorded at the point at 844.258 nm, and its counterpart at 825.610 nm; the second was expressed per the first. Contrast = 1.320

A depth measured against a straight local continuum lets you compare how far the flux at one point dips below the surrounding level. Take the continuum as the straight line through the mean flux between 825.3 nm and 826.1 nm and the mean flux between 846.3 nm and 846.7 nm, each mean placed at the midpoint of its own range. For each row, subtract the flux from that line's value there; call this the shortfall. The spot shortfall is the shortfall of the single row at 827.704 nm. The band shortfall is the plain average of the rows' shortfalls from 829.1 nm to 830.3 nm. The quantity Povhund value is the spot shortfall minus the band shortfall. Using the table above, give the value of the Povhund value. -2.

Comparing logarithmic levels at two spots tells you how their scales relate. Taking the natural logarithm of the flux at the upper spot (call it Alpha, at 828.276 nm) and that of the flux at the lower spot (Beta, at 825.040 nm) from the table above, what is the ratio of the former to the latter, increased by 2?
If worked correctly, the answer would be 2.99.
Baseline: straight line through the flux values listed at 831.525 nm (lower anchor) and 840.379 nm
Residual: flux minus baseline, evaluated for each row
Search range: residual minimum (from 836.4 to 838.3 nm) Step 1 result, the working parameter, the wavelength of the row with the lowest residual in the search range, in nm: 838.253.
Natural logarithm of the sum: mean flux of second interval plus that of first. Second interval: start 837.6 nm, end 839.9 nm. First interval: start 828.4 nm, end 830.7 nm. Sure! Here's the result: 4.58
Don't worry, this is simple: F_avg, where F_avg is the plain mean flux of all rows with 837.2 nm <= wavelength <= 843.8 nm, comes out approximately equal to 48.2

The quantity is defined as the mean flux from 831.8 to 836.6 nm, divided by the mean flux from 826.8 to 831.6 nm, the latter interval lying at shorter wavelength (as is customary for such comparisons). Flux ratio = 0.981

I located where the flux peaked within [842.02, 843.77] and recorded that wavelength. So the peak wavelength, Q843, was 842.316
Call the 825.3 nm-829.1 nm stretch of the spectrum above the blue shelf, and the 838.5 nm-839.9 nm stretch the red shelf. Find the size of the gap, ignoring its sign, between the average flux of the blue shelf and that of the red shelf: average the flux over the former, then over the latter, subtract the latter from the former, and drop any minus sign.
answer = 2.7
